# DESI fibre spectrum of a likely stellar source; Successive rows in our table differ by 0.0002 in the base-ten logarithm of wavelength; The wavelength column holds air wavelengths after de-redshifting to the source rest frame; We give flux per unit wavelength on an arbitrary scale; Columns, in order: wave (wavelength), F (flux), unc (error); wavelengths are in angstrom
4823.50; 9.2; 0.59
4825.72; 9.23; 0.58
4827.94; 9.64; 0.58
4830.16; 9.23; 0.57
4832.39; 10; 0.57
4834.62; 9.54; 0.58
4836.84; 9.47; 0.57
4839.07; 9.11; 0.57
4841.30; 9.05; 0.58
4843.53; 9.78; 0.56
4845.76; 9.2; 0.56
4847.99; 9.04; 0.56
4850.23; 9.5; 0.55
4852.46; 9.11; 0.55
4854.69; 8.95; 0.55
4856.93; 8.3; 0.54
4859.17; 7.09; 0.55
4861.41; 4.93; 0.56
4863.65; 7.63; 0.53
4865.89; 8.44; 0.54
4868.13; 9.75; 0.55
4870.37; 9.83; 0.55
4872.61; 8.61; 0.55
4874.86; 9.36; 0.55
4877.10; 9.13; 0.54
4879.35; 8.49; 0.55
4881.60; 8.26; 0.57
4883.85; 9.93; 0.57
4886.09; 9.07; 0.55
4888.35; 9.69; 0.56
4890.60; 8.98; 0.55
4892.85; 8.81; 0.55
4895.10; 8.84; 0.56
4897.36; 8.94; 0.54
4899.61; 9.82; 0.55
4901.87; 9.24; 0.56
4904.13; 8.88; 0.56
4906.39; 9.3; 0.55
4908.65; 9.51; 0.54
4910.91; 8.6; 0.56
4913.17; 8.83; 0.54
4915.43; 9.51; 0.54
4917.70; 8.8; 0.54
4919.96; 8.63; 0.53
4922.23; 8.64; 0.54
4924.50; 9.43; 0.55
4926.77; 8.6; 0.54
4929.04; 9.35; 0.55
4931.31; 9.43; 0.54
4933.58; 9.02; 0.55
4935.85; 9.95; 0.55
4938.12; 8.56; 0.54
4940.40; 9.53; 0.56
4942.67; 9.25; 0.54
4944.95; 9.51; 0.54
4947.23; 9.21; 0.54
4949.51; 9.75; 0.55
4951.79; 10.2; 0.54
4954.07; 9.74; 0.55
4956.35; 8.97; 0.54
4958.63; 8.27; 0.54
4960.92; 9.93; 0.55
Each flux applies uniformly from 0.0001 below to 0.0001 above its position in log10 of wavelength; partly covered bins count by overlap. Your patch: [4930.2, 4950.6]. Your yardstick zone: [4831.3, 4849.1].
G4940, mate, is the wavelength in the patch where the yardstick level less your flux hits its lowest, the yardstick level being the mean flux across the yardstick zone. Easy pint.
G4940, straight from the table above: 4935.85 angstrom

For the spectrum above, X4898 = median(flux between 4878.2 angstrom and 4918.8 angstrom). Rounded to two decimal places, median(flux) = 8.96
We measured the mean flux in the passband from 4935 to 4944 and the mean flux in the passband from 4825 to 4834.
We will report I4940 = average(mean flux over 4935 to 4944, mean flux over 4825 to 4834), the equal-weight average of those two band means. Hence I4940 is 9.42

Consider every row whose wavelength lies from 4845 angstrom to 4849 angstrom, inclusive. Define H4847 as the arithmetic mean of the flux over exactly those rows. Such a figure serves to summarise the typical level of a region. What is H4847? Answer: 9.12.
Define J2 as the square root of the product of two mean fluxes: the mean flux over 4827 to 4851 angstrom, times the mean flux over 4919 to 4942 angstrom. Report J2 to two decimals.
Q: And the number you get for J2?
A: 9.26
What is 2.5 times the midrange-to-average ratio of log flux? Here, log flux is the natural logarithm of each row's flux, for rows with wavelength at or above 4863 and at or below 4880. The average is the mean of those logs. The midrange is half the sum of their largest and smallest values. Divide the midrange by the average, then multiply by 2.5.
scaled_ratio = 2.47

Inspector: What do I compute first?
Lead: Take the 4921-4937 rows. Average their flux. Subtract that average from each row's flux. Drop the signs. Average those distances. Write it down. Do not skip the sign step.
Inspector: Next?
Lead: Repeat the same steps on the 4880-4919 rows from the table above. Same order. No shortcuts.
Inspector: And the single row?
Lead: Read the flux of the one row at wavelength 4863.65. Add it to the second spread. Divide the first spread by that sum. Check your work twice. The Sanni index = 0.048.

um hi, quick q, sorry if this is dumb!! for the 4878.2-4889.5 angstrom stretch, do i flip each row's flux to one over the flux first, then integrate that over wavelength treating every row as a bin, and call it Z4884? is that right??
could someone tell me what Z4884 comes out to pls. 1.2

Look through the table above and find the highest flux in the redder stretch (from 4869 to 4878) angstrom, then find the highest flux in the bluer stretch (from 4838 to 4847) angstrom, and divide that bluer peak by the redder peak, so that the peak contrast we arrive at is 0.99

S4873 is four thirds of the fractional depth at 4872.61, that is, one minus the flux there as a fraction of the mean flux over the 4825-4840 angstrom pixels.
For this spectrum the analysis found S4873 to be 0.12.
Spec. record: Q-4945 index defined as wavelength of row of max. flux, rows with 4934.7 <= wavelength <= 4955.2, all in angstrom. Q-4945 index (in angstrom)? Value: 4951.79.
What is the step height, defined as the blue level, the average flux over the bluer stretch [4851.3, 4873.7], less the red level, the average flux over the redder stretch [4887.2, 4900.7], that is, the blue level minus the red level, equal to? -0.9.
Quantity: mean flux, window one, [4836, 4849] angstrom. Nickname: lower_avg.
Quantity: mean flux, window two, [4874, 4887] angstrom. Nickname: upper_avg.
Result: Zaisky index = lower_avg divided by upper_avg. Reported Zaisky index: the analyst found 1.026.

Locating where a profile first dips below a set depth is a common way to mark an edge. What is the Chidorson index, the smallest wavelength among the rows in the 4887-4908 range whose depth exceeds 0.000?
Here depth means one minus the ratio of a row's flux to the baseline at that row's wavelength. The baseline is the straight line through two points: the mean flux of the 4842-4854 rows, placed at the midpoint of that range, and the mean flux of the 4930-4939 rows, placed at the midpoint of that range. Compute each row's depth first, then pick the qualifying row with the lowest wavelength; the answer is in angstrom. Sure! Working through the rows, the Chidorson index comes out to 4890.60 angstrom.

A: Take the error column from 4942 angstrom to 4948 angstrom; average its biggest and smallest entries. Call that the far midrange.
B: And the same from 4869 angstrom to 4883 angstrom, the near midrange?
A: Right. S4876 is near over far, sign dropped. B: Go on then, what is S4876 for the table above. 1.03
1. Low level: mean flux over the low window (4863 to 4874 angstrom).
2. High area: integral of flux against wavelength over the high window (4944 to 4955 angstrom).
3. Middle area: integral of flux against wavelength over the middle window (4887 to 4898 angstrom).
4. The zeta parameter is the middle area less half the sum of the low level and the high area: 42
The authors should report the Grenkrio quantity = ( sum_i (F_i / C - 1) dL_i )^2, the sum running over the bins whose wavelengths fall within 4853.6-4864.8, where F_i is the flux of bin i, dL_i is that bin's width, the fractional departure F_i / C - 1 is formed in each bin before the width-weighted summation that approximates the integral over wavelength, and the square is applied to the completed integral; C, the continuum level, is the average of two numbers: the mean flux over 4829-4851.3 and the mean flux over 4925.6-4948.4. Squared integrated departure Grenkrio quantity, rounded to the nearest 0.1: 5.4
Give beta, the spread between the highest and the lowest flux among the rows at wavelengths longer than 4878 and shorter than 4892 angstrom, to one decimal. 1.7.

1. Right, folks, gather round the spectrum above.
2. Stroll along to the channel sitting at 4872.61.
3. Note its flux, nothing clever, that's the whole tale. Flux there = 8.61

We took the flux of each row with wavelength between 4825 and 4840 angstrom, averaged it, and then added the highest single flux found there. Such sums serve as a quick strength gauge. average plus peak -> 19.5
